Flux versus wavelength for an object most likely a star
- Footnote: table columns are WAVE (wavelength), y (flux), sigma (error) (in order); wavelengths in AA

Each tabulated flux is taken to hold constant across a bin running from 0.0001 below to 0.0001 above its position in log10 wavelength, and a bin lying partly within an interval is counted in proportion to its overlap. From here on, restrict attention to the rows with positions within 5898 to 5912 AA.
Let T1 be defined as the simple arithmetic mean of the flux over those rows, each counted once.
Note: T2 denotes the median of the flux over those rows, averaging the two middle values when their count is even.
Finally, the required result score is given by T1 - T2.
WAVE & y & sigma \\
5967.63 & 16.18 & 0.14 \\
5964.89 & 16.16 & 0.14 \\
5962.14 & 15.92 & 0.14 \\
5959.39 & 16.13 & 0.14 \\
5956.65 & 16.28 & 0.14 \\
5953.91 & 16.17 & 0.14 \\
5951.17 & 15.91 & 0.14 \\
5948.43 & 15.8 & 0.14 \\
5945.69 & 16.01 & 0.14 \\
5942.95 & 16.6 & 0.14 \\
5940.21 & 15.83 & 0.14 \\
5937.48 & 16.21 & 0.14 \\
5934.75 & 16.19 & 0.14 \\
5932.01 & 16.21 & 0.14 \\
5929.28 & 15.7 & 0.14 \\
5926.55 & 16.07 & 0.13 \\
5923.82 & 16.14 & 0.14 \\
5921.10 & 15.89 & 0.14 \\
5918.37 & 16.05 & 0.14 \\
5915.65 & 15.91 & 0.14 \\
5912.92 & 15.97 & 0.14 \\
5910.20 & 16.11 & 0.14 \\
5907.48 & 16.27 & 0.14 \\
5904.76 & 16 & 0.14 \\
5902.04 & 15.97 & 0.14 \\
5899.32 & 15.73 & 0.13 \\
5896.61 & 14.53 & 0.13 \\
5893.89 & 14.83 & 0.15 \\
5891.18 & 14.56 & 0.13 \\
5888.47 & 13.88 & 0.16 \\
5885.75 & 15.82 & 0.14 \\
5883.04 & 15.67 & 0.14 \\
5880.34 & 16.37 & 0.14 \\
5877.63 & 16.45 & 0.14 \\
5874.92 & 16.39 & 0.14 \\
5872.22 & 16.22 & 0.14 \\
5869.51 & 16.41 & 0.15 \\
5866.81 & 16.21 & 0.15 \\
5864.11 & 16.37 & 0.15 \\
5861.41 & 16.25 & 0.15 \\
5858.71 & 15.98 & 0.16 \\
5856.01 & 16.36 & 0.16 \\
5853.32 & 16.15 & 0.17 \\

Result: 0.016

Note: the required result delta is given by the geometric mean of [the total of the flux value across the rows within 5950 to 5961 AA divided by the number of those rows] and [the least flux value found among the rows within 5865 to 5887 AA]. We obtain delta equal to 15.9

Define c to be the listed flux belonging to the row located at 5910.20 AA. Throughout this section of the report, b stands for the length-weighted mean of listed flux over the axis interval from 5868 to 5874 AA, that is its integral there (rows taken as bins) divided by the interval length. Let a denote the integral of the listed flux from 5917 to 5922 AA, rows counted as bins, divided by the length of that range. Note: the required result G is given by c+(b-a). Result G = 16.4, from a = 16.0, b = 16.3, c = 16.11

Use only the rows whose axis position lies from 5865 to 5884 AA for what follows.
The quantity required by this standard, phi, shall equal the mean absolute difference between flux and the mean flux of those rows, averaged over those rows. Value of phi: 0.18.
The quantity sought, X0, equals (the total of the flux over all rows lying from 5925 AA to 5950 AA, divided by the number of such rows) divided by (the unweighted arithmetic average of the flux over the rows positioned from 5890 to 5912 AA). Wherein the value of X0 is 1.04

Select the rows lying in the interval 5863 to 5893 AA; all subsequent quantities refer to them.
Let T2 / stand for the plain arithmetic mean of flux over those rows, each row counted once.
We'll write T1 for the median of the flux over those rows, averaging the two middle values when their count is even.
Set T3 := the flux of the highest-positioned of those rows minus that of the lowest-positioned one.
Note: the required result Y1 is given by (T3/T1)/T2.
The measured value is -0.0070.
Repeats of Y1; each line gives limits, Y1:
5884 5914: 0.0006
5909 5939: 0.0004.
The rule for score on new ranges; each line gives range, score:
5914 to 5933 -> -0.054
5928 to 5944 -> -0.077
